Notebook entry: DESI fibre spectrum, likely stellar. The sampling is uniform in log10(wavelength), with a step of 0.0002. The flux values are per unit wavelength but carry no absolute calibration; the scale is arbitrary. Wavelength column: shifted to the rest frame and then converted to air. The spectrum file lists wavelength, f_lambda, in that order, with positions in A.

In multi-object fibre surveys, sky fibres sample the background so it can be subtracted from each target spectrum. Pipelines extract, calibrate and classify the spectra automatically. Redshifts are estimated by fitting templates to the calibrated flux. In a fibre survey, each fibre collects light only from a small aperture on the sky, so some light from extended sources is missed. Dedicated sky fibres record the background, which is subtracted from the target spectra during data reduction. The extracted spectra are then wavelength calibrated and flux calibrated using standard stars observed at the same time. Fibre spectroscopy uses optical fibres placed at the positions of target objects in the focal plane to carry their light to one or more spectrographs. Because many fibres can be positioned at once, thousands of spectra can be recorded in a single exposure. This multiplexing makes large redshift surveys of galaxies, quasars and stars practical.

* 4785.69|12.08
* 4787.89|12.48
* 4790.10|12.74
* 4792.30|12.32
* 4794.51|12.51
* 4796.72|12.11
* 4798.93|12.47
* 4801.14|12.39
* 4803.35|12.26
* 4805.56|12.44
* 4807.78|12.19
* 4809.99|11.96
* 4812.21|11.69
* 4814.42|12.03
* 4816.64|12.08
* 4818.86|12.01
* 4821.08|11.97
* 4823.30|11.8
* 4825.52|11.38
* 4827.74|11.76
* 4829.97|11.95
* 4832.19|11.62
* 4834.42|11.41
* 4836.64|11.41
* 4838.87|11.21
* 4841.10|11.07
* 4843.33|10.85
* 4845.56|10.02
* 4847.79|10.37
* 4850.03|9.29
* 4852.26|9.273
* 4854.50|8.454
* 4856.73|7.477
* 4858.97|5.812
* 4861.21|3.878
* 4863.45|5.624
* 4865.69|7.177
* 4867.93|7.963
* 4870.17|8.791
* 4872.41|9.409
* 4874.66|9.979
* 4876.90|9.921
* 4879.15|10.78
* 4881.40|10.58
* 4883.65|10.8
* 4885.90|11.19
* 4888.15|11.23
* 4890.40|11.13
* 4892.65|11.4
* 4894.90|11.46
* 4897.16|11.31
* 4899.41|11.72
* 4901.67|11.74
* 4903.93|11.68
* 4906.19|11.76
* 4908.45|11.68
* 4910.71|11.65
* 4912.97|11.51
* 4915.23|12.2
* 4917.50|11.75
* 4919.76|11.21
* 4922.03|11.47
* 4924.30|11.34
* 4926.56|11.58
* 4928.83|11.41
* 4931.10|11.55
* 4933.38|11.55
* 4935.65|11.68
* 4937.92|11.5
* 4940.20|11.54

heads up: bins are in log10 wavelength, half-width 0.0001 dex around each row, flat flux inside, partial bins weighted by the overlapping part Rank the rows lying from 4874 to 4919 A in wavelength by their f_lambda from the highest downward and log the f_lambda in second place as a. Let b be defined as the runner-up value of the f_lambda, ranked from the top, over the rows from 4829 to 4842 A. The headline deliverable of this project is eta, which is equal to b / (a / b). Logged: 11.5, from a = 11.76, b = 11.62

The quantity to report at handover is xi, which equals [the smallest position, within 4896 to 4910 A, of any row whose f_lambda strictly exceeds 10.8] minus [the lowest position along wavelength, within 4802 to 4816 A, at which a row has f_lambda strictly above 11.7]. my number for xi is 93.8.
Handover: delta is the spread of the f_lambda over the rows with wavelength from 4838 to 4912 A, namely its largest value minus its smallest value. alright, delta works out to 8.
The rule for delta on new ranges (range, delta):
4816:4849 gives 2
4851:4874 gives 6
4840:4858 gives 4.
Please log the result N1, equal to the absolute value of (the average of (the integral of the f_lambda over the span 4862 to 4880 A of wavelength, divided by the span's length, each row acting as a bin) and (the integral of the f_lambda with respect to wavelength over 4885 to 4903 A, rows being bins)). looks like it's 107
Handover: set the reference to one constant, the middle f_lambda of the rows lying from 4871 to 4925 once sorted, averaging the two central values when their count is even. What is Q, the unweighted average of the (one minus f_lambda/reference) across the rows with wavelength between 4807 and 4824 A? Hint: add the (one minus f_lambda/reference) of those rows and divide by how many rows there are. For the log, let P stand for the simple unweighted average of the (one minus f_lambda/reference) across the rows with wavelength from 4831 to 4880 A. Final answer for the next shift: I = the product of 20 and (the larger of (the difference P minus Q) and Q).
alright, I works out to 5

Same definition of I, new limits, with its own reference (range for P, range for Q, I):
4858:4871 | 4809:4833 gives 9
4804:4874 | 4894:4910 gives 3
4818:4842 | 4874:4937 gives 0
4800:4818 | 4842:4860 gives 4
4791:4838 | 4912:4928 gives 0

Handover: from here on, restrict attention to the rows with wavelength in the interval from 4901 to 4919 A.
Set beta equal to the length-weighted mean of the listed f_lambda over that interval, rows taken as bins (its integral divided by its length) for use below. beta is 11.7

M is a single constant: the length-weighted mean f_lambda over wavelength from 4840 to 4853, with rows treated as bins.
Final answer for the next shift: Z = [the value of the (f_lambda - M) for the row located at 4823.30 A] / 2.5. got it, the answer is 0.65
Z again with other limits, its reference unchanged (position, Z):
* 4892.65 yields 0.49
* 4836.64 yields 0.50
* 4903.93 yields 0.60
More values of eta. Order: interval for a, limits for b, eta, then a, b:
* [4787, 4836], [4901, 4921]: 11.1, 12.51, 11.76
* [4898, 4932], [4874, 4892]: 10.6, 11.76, 11.19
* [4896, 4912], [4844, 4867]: 8.6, 11.74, 10.02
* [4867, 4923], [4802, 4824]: 12.8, 11.76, 12.26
